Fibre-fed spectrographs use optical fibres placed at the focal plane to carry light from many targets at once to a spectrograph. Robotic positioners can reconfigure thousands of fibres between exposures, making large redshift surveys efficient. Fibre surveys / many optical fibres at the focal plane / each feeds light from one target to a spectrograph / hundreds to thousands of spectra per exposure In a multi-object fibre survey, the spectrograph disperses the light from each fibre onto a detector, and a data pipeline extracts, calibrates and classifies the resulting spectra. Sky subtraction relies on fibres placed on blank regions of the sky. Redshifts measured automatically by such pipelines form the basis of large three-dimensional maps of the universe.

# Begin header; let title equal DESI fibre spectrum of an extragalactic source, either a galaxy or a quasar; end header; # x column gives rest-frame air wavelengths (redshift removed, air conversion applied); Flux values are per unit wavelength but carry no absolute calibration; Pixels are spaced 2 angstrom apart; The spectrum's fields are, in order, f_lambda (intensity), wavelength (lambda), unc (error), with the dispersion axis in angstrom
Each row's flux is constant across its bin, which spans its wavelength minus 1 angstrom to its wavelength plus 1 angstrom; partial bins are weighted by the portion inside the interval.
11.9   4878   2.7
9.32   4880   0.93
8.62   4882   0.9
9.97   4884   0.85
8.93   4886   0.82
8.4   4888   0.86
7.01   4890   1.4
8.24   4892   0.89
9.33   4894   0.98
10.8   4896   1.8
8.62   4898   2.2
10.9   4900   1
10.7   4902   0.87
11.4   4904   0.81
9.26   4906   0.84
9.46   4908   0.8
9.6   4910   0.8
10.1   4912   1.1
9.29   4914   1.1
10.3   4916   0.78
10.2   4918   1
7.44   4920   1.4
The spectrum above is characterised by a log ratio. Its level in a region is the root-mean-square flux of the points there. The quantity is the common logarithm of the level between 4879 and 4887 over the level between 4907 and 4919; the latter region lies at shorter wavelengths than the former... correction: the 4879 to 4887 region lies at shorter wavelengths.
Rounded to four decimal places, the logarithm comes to -0.0278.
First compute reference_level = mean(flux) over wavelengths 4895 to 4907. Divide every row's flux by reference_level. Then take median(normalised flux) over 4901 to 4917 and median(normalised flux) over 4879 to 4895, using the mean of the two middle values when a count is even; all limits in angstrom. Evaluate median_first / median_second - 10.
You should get -8.88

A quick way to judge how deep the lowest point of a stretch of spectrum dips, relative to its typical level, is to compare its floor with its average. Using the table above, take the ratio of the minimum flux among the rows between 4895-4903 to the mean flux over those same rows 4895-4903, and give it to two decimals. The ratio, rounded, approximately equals 0.84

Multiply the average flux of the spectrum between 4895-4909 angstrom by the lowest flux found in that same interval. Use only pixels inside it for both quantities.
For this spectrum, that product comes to 88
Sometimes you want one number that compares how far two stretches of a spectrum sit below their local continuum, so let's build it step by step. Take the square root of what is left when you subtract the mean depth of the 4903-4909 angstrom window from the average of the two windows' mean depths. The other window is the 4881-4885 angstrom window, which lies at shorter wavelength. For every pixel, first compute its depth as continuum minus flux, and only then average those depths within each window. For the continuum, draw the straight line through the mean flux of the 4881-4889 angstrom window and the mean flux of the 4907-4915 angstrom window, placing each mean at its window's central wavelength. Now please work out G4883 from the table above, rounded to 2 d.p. 0.30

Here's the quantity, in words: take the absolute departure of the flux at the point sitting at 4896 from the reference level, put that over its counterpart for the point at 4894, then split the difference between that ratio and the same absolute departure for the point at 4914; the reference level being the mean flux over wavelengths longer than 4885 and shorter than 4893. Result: 1.7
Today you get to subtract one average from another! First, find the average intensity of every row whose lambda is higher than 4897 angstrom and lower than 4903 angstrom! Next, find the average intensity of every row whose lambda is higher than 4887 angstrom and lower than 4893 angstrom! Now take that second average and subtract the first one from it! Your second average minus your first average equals -2.2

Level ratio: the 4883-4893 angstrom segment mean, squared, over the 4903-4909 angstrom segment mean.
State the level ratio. 7.2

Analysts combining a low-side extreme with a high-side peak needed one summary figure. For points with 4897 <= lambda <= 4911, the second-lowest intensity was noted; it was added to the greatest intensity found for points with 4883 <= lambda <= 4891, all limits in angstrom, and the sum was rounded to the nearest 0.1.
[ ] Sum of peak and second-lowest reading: 19.2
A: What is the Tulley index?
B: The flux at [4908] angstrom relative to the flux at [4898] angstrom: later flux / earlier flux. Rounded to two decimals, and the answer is 1.10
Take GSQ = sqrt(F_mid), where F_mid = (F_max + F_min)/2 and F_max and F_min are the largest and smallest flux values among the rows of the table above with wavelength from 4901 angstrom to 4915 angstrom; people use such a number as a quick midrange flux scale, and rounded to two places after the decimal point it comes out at 3.21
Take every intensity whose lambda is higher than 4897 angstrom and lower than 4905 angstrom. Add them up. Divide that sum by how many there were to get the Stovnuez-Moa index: 10.4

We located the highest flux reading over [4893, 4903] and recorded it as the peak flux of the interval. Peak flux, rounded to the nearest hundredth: 10.90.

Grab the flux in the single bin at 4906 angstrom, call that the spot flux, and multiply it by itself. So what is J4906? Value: 86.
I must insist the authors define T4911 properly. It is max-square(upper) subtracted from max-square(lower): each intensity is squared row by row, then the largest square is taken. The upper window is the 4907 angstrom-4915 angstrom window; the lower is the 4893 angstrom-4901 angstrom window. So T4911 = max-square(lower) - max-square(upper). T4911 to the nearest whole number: 17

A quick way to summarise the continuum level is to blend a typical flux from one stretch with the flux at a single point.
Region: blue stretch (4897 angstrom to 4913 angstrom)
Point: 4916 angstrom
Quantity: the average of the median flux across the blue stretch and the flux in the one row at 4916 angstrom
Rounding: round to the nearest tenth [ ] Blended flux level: 10.1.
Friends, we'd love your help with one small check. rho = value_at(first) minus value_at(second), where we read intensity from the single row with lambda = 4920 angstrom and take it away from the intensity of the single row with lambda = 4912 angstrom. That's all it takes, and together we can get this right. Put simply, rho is 3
